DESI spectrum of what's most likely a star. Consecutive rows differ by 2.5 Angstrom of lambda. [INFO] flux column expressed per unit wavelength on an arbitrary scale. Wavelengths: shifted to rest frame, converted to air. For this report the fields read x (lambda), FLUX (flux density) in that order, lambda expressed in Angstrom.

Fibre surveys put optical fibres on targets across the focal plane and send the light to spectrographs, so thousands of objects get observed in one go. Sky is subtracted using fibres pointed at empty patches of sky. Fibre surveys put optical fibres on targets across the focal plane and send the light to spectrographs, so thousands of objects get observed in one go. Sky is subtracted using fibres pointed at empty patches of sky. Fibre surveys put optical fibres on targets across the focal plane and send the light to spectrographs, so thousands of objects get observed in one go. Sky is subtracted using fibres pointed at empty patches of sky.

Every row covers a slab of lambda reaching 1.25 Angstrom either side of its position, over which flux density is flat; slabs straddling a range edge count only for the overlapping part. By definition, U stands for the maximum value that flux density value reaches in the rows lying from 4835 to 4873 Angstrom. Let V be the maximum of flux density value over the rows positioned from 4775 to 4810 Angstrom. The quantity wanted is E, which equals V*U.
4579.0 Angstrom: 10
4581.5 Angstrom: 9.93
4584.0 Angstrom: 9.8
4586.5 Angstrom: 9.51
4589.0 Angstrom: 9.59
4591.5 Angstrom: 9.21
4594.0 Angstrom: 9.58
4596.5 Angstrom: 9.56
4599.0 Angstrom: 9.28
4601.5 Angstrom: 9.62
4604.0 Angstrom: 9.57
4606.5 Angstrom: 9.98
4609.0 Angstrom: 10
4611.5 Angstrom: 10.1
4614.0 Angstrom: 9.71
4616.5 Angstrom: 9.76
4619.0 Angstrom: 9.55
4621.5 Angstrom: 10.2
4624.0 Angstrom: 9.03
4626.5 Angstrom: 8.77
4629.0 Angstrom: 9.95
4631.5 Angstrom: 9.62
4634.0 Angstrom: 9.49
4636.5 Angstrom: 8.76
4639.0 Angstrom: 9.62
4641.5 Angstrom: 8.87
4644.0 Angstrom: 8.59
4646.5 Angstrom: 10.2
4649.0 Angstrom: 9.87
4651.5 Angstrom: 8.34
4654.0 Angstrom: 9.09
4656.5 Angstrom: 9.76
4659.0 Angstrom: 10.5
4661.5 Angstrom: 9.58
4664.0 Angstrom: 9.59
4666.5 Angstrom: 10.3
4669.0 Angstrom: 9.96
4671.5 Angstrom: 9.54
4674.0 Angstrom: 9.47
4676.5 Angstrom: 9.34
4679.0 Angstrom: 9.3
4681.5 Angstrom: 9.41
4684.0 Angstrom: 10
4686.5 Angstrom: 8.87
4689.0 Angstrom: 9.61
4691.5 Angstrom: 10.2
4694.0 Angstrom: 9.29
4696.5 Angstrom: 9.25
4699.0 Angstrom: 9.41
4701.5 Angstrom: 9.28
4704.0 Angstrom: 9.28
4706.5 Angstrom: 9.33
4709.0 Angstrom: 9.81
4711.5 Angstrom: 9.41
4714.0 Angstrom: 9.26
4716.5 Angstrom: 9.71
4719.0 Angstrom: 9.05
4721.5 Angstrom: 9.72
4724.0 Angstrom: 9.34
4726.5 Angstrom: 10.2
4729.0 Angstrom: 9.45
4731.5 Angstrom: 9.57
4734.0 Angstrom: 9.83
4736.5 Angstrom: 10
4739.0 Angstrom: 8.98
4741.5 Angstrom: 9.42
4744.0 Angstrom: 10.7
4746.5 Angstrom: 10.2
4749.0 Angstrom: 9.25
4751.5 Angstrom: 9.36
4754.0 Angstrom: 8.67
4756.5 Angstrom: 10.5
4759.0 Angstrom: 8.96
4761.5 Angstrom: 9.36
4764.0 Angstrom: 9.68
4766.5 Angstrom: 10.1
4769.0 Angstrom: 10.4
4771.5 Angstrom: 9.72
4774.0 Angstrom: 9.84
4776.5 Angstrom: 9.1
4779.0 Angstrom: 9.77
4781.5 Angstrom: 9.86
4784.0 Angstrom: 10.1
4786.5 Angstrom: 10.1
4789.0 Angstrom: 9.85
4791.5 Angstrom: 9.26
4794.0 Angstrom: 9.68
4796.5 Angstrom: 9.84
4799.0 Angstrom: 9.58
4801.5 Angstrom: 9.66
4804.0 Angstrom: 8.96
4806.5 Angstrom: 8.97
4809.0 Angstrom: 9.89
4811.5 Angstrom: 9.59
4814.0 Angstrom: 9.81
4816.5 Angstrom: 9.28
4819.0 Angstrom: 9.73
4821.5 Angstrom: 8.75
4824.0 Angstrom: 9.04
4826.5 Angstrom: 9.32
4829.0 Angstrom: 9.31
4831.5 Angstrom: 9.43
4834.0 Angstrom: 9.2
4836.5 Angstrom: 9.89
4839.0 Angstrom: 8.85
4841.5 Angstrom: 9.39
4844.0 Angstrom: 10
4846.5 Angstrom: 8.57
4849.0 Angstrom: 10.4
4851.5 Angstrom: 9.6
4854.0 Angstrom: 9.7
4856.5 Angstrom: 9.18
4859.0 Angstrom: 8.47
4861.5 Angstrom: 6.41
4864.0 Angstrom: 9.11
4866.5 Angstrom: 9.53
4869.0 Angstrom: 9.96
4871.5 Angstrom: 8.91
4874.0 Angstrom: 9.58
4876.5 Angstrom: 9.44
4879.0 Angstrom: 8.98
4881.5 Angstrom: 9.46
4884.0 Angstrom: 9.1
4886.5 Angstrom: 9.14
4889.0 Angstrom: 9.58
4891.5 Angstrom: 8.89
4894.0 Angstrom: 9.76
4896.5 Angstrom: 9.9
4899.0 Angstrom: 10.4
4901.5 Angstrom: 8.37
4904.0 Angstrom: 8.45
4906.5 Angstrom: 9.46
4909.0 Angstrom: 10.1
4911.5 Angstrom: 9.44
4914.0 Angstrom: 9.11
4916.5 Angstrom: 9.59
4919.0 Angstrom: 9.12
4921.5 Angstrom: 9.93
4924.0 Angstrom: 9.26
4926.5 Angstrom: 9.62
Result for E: 105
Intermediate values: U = 10.4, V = 10.1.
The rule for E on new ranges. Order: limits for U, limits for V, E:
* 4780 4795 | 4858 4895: 101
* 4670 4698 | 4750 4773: 107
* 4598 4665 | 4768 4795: 109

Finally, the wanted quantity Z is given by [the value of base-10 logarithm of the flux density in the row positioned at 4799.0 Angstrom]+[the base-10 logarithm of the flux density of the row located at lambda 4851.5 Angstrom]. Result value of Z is 1.96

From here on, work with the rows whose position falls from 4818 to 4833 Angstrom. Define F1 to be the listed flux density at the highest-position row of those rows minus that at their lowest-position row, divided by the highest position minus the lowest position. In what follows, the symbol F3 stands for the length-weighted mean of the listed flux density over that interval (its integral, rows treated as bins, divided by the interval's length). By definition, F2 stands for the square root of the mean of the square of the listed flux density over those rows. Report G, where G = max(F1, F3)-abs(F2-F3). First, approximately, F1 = -0.0240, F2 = 9.27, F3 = 9.25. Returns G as 9.2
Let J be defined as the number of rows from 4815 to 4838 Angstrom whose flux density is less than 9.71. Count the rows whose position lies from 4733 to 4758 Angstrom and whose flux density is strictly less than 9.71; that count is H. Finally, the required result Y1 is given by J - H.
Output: 2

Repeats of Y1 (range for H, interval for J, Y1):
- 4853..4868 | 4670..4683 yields -1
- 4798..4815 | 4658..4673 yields -2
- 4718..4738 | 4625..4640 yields 1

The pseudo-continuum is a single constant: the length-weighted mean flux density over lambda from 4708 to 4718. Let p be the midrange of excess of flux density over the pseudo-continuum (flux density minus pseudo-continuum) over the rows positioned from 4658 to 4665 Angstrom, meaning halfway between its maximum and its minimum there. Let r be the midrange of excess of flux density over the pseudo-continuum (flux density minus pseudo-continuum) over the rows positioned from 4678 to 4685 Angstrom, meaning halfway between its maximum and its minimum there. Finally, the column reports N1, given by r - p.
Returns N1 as -0.4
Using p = 0.5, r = 0.1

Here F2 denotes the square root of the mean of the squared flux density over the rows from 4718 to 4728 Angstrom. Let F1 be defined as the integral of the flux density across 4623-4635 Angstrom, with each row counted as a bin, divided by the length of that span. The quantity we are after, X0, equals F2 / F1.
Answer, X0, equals 1.02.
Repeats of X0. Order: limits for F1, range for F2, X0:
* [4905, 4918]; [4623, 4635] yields 0.99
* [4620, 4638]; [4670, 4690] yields 1.00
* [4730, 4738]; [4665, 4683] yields 0.99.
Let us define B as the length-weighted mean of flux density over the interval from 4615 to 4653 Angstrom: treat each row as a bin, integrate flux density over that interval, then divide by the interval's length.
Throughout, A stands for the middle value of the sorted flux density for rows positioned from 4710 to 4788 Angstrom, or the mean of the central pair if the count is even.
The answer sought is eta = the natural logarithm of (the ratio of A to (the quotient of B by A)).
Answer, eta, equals 2.31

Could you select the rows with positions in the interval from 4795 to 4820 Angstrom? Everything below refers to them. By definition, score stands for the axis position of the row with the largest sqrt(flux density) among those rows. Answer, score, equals 4809.0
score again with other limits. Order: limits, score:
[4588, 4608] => 4606.5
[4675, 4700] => 4691.5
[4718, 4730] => 4726.5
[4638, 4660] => 4659.0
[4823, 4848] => 4844.0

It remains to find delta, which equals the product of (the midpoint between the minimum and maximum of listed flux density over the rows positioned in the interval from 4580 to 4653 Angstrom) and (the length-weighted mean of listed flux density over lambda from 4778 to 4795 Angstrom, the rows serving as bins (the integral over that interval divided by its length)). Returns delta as 90.9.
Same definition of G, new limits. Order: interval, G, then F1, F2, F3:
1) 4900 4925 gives 9.3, 0.0396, 9.30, 9.29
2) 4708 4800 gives 9.7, -0.0026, 9.68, 9.67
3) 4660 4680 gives 9.6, -0.0160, 9.64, 9.65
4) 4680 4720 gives 9.4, -0.0096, 9.45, 9.45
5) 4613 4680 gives 9.5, -0.0063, 9.52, 9.51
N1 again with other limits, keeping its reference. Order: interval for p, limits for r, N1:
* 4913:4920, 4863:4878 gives 0.1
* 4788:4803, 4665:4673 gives 0.4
